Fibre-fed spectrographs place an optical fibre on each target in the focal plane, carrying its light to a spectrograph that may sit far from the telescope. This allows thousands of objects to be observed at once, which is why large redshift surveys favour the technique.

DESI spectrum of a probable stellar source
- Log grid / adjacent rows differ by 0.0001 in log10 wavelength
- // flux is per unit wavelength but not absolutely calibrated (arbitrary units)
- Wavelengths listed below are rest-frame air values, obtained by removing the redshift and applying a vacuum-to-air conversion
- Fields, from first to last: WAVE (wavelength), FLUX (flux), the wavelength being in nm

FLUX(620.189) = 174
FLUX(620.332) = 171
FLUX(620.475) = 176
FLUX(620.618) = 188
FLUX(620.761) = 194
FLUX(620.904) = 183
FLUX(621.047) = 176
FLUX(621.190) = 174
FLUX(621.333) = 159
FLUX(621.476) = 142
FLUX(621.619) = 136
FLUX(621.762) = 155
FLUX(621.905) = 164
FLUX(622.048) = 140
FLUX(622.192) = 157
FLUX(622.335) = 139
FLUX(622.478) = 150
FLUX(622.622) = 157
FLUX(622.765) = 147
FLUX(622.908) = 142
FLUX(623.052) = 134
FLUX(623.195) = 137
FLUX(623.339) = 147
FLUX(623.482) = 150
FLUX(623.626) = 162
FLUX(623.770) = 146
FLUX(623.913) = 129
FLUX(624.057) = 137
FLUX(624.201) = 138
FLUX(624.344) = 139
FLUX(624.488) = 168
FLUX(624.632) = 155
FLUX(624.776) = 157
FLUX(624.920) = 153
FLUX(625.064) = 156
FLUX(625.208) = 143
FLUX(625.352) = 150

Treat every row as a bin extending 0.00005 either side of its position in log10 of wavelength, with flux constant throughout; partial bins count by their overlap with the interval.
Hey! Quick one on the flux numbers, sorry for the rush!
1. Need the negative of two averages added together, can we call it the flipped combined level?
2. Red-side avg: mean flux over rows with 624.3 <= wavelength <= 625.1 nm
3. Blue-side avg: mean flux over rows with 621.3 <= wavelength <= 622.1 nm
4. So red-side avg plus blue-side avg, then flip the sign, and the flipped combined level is -304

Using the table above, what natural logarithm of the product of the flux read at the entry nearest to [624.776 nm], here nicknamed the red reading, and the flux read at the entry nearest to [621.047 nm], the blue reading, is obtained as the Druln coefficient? 10.2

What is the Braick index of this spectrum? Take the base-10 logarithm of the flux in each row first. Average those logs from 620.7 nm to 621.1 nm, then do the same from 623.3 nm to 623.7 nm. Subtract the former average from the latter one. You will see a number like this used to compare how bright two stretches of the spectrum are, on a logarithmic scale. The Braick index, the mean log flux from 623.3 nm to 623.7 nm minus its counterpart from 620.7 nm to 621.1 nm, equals -0.081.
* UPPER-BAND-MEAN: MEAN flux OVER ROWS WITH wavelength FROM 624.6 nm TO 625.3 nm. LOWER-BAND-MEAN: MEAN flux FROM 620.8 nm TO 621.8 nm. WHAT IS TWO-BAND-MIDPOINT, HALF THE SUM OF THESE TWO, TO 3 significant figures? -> 157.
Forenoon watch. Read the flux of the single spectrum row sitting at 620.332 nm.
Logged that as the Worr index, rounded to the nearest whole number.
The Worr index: 171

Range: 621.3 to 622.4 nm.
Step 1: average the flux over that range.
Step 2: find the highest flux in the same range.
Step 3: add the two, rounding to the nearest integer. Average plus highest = 313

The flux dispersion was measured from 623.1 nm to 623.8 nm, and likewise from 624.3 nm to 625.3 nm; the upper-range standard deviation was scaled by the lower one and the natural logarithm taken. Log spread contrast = 0.1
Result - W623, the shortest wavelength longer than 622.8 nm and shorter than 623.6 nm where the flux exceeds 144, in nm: 623.339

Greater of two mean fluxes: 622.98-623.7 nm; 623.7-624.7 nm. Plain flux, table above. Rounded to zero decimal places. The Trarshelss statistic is 146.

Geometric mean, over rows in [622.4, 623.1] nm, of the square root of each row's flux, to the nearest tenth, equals 12.1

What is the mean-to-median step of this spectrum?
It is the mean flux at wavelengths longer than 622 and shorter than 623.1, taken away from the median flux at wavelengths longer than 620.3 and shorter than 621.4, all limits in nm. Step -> 30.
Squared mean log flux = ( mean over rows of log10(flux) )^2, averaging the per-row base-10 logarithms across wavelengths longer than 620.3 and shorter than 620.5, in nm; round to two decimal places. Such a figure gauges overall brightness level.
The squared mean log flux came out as 5.01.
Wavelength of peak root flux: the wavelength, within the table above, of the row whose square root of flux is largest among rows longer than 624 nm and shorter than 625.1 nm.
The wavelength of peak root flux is 624.488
